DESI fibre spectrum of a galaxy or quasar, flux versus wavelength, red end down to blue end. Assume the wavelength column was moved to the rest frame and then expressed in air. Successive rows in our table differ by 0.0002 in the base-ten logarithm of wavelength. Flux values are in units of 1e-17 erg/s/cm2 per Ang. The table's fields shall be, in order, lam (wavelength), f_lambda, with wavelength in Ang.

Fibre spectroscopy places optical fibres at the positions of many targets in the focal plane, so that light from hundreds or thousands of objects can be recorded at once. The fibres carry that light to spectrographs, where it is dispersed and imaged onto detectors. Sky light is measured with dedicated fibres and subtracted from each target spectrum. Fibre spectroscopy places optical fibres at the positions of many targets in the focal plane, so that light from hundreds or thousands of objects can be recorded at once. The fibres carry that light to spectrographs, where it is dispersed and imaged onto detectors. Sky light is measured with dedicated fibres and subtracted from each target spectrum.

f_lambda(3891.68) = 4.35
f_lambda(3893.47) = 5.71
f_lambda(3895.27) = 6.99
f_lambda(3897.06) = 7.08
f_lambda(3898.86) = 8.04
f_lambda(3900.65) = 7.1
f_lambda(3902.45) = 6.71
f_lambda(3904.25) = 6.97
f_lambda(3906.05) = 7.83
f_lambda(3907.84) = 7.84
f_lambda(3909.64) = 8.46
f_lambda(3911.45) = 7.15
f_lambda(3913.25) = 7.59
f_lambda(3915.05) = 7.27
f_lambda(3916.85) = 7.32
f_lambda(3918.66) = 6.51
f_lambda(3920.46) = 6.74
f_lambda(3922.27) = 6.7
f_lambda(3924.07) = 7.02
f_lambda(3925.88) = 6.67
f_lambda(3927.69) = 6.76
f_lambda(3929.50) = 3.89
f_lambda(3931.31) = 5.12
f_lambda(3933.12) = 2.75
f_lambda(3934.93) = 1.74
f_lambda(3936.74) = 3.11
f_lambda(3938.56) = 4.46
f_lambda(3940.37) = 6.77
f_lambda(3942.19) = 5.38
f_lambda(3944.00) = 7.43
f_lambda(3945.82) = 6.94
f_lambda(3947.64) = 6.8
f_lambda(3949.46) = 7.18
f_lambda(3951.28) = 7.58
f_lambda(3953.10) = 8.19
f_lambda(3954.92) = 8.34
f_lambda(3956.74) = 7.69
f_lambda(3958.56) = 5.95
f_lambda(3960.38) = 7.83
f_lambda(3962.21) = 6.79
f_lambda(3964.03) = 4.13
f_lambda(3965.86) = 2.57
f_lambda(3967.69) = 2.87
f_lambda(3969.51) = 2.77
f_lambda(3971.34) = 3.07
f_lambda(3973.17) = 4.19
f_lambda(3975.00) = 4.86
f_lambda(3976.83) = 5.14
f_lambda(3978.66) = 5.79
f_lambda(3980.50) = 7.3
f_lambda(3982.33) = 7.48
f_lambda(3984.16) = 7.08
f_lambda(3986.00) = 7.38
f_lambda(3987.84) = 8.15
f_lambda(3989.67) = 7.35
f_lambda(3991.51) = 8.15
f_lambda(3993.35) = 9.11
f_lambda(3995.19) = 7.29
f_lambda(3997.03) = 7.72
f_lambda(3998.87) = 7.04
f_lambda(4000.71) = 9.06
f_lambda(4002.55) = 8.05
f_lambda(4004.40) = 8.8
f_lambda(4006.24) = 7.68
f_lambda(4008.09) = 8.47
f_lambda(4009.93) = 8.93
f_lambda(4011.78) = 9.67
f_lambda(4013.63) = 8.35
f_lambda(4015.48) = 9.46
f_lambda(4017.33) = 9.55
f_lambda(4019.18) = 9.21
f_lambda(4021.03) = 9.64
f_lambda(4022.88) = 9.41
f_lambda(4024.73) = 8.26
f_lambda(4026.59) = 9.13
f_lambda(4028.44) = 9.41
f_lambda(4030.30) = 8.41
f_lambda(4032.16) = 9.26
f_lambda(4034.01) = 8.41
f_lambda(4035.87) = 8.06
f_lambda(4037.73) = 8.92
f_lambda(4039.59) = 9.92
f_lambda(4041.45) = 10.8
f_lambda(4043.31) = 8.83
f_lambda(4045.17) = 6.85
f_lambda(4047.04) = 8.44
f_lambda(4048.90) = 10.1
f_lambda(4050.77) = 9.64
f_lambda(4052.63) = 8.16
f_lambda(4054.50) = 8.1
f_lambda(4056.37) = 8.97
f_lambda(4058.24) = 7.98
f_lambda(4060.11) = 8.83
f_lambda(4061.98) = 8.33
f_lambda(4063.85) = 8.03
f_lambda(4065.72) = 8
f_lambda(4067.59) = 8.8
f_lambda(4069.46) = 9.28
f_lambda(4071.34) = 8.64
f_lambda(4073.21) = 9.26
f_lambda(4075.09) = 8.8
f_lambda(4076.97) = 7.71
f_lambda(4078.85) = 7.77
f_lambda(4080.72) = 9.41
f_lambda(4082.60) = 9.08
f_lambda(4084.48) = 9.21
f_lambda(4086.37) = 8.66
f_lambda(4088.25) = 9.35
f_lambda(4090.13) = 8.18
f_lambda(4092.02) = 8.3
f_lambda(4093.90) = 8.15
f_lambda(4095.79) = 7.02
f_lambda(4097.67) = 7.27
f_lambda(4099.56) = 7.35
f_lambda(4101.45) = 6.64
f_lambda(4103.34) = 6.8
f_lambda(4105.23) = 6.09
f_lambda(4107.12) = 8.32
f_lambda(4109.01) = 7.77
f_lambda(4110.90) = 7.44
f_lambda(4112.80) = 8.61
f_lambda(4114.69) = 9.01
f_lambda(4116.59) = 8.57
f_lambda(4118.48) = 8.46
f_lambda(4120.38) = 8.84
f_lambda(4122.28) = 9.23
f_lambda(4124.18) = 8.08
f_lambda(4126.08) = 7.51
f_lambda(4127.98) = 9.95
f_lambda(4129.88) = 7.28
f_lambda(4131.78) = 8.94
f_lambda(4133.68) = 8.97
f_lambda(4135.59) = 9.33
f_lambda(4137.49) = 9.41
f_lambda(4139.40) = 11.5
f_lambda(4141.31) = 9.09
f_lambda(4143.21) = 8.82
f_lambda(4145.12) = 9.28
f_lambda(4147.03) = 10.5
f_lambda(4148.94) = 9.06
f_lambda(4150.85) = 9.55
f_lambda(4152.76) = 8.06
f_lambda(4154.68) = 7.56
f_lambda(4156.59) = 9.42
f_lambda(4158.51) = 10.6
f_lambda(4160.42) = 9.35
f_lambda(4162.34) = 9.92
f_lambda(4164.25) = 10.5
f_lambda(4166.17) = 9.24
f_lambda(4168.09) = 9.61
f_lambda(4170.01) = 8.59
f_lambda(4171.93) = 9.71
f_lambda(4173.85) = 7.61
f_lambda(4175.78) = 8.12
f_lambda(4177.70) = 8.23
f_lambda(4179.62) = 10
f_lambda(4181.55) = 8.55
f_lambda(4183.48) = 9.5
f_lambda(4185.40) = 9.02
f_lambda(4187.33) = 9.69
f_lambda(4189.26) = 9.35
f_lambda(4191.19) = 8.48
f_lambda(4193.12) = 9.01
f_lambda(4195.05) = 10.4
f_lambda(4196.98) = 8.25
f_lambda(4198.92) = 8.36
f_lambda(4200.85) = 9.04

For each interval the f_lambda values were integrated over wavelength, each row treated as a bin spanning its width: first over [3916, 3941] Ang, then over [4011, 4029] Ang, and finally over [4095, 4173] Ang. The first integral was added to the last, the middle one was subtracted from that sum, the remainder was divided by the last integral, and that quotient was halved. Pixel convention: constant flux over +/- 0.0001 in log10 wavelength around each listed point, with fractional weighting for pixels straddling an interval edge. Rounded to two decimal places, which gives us 0.48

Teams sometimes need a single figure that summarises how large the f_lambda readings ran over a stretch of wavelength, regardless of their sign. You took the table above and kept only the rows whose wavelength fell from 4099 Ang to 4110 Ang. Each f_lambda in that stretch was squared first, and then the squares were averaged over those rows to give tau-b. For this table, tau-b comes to 52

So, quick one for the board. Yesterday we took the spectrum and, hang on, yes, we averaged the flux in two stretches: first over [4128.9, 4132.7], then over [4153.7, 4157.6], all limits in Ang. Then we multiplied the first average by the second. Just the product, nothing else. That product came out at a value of 69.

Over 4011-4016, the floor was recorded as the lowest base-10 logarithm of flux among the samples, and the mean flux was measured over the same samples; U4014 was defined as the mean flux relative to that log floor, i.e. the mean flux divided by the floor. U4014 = 9.9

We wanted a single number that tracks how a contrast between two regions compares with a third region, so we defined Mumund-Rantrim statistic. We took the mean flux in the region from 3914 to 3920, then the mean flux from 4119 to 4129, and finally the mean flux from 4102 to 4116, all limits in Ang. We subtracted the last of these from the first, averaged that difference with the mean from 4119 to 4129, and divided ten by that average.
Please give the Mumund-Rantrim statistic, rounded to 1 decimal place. 2.5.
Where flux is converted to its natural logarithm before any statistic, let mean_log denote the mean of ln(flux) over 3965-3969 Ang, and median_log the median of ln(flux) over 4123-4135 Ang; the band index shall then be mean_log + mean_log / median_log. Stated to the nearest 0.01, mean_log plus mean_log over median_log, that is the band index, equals 1.47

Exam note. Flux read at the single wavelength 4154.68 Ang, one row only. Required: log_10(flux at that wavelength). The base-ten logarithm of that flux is 0.88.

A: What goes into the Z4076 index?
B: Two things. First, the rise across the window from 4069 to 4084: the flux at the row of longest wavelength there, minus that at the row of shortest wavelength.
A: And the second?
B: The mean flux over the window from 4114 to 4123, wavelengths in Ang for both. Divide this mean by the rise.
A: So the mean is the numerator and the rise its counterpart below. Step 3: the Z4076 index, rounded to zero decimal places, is -44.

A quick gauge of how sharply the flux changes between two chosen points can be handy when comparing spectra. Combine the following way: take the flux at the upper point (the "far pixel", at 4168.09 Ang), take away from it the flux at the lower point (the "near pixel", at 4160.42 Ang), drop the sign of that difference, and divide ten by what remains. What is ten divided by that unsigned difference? 38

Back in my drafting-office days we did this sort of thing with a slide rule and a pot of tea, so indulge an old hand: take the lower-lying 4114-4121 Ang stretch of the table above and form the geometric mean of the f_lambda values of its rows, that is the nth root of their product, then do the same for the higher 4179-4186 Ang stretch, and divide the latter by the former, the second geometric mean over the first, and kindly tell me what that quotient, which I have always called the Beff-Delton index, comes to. 1.06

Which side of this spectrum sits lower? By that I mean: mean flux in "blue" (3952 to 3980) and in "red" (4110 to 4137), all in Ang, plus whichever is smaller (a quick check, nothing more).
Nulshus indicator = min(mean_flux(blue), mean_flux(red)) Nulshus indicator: 5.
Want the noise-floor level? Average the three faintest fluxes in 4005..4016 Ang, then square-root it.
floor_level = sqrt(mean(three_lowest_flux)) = 2.86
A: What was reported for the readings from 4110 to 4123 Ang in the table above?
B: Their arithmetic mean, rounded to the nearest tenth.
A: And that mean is 8.6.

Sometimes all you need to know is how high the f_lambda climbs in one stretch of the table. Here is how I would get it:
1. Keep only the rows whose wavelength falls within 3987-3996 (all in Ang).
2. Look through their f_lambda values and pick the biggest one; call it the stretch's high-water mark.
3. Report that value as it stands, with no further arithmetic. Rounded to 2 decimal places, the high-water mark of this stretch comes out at 9.11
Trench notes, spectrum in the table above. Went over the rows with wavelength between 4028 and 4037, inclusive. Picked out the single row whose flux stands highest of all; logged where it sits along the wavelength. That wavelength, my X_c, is 4028.44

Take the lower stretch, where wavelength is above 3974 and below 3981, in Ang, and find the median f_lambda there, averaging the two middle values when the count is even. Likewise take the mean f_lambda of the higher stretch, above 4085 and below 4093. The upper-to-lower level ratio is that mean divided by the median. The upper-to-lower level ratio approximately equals 1.58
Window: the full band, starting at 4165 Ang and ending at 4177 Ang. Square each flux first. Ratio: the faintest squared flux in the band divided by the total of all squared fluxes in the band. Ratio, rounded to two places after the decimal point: 0.12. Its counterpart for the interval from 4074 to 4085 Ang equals 0.13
